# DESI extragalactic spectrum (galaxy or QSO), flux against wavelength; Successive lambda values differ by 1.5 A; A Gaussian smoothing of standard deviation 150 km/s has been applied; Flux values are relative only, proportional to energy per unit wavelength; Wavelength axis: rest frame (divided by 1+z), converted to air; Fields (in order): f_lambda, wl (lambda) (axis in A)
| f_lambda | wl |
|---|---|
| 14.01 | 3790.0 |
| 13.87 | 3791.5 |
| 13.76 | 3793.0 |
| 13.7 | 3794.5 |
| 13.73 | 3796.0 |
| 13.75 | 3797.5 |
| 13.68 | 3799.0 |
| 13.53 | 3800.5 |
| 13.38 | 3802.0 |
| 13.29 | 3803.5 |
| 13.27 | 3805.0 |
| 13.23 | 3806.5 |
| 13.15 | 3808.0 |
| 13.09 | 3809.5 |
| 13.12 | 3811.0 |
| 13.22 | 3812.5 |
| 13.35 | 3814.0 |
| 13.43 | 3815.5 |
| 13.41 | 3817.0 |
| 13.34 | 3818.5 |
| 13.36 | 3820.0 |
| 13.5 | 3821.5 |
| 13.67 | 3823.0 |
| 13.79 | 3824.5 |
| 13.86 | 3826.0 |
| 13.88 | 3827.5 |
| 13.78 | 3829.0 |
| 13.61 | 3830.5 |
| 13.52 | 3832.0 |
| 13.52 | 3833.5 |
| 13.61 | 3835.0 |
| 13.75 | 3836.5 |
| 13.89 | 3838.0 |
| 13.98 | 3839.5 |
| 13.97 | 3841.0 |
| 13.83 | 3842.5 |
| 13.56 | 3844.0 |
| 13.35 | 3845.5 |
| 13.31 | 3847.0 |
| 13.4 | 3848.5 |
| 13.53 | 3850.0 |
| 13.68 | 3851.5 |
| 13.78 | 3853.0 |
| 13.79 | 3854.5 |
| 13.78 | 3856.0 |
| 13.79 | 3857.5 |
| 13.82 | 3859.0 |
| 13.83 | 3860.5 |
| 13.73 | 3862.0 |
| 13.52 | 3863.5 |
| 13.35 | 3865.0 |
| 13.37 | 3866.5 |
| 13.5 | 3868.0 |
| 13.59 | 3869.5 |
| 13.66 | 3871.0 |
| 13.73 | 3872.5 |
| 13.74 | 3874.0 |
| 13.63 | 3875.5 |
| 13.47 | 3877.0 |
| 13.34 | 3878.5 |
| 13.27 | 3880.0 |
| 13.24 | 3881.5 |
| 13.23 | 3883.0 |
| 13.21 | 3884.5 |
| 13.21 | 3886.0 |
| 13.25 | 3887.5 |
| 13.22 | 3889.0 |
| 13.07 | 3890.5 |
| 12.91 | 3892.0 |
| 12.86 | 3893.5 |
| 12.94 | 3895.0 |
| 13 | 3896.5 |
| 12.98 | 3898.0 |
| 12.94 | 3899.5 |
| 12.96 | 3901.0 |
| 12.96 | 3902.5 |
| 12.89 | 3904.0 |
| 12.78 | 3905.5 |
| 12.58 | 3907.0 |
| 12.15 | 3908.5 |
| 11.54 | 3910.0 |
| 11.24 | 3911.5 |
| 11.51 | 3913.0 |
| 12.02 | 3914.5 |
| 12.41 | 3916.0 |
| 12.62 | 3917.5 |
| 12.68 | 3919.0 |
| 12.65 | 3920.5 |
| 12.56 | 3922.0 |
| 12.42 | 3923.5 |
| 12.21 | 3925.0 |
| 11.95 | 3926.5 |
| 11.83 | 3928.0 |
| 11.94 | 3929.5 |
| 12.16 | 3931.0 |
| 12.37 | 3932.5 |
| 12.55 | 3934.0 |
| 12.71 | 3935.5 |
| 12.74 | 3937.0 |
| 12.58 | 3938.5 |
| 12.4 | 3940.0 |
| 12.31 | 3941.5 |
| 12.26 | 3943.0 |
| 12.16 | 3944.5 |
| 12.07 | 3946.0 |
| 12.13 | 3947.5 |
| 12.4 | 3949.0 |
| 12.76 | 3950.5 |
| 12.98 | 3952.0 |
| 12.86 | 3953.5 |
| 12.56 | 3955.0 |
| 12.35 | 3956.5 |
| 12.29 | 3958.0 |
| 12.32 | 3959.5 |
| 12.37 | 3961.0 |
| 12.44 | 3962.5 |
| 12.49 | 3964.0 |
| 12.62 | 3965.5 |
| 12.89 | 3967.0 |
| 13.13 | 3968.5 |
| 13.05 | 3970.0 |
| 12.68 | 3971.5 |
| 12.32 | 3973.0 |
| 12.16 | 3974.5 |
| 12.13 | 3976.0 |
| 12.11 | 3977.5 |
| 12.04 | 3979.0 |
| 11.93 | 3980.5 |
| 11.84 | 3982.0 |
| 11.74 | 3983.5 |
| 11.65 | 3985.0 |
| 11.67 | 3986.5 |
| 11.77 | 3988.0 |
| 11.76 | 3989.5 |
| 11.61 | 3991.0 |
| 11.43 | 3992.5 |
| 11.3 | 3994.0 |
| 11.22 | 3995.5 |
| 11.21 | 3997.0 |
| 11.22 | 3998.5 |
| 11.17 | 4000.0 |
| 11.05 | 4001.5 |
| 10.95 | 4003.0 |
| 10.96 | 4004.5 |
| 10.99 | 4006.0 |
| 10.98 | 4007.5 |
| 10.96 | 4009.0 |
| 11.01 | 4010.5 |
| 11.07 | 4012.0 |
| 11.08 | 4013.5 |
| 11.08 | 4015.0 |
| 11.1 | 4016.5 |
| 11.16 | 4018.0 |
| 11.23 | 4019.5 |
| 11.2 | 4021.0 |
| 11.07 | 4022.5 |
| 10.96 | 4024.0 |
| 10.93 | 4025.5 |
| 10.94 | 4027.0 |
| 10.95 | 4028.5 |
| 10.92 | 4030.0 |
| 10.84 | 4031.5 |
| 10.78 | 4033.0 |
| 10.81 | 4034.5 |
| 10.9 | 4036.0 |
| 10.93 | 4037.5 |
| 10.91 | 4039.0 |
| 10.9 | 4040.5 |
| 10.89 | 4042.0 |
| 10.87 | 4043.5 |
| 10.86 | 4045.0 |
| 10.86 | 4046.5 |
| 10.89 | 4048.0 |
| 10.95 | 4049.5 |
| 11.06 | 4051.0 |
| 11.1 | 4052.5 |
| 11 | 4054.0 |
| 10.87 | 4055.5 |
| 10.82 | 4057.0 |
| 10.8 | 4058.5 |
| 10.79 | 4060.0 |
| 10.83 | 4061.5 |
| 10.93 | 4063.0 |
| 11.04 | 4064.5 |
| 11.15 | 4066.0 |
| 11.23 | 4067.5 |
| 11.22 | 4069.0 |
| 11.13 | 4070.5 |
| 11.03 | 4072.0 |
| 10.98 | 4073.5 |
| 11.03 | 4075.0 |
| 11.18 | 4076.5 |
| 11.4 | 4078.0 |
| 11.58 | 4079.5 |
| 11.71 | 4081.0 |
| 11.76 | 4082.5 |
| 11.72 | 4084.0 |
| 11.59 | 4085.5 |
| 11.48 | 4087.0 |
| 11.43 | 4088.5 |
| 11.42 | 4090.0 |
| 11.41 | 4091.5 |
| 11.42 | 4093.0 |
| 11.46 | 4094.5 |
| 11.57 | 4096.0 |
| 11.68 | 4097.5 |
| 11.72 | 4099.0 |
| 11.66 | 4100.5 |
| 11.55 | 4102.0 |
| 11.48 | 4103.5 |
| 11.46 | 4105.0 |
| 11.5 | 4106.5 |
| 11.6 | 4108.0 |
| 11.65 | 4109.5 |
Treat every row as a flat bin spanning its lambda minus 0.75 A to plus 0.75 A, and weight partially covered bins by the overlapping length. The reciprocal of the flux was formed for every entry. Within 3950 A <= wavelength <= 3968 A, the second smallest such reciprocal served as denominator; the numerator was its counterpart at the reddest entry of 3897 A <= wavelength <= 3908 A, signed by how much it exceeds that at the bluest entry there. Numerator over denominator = 0.032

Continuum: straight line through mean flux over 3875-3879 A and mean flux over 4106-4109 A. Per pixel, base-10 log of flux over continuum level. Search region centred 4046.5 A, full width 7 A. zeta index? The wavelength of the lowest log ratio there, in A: 4043.5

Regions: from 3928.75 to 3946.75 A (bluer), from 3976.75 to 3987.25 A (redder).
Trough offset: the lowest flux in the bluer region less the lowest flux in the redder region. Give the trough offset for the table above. 0.29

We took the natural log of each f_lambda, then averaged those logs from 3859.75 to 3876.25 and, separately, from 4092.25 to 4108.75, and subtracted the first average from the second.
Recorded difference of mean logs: -0.16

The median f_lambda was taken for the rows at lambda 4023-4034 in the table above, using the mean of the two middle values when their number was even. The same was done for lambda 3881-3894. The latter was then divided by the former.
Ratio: 1.21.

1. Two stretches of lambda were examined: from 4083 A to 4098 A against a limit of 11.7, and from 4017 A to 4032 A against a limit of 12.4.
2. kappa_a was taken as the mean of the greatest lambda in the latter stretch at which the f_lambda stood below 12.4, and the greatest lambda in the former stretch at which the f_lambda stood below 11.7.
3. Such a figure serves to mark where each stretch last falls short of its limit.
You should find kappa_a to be 4064.5 A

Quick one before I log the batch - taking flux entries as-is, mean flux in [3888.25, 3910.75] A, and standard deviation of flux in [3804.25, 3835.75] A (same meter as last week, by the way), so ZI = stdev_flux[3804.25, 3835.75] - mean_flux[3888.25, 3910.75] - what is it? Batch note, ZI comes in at -12.5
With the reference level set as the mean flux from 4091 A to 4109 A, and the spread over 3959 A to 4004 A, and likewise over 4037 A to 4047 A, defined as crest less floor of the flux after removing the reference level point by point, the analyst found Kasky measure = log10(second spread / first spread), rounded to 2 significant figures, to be -1.5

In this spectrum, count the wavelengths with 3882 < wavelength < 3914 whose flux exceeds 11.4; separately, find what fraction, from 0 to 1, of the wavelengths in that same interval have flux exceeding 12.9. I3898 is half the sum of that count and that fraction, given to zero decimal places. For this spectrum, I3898 10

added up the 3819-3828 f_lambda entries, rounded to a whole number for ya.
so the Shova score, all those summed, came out 82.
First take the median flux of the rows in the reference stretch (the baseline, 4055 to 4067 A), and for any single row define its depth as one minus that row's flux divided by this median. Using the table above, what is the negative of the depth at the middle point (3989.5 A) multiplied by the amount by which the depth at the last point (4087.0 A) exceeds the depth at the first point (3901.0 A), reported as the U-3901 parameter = 0.011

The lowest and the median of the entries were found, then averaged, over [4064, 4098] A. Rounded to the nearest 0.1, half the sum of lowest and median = 11.2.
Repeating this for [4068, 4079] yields 11.1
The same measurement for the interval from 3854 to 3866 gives 13.6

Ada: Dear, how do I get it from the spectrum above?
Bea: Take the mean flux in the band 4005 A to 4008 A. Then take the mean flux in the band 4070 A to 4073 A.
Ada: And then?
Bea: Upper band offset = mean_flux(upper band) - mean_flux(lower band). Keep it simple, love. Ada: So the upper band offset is 0.1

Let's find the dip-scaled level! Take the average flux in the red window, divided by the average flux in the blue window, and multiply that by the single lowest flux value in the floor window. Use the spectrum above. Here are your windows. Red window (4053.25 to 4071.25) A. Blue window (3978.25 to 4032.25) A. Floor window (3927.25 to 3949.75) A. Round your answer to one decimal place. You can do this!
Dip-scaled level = 11.6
